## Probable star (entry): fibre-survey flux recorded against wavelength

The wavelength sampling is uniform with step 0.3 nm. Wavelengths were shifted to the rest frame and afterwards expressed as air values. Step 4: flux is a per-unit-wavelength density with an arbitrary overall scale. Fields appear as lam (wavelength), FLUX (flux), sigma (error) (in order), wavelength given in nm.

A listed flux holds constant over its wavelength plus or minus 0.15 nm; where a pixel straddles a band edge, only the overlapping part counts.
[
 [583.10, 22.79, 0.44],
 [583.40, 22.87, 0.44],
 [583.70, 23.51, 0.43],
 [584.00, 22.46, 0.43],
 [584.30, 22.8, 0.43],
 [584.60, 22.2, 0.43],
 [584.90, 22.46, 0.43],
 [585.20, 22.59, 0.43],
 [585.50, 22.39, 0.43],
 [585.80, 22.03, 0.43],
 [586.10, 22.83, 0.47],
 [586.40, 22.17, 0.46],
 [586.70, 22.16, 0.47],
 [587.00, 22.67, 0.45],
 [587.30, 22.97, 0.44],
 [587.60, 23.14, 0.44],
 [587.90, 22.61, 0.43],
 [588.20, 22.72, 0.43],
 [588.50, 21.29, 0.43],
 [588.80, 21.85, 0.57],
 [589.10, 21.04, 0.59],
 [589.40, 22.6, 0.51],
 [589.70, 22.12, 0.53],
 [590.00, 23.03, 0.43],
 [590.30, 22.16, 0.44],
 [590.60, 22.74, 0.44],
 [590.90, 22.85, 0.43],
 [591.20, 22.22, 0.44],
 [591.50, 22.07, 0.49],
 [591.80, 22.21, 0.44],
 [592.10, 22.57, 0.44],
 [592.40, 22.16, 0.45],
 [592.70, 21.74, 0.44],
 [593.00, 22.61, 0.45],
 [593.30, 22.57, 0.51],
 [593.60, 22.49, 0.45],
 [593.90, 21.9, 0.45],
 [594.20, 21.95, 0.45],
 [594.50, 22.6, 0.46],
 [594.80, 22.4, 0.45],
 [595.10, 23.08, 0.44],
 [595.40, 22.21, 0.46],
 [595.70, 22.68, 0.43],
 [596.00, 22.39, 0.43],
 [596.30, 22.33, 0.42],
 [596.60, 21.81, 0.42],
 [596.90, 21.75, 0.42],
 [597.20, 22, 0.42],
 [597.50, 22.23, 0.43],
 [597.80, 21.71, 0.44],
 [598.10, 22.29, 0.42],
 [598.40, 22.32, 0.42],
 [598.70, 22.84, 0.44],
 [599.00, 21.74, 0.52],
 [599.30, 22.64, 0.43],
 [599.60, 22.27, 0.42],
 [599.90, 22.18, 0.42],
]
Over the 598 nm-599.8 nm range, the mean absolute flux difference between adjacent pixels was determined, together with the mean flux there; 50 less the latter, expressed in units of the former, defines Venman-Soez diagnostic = 47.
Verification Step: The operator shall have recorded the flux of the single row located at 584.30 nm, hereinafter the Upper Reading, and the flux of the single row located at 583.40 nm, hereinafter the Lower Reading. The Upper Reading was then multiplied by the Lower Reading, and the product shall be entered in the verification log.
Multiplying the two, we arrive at 521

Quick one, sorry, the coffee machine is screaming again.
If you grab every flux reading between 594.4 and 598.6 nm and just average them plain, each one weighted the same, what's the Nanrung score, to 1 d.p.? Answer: 22.3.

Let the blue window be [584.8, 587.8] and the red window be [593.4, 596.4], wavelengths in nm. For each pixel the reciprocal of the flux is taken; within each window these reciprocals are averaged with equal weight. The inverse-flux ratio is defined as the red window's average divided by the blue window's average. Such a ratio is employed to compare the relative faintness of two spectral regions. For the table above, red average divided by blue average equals 1.01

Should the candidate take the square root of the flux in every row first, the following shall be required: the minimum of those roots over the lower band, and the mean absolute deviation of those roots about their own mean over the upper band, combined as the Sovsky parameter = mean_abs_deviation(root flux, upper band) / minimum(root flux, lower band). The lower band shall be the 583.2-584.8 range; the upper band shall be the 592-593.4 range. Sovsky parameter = 0.0068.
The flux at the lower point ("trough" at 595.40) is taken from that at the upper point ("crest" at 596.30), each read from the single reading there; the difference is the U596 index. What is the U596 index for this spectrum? 0.1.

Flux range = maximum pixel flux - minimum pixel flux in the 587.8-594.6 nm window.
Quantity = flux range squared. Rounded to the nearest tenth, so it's 4.0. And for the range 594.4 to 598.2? 1.9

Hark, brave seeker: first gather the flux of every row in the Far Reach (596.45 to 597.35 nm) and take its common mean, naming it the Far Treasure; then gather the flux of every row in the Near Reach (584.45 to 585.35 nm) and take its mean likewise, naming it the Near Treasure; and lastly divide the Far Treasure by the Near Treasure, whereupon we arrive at 0.97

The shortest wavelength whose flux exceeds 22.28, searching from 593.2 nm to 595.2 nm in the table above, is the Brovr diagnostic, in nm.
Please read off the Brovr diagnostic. 593.30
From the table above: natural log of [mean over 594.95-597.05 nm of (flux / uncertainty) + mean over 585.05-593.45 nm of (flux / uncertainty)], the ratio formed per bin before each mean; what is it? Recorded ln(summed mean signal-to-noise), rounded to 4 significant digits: 4.612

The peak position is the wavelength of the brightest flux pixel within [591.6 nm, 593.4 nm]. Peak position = 593.00 nm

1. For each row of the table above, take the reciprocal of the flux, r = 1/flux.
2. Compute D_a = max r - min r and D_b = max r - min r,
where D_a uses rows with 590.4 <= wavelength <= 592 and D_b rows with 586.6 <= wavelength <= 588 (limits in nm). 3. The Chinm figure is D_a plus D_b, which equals 0.0035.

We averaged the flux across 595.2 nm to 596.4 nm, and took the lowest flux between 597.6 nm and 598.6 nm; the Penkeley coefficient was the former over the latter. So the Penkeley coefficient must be 1.03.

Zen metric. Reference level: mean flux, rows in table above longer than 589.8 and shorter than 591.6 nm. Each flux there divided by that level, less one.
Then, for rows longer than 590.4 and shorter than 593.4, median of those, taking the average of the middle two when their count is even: -0.0052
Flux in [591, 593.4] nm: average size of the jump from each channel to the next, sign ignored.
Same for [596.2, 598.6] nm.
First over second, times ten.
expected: 10.9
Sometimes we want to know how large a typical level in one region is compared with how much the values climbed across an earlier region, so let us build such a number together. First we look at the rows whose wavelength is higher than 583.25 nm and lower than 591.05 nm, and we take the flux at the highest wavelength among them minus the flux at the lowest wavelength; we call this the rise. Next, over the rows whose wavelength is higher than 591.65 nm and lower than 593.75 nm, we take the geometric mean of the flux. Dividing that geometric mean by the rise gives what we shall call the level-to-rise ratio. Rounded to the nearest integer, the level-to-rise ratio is -1117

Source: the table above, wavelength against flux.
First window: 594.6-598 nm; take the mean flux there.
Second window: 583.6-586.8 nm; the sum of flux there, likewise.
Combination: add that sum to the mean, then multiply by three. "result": 810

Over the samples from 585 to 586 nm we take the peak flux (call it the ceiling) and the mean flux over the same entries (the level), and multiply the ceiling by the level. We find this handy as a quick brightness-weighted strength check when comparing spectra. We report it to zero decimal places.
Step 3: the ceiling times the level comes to 505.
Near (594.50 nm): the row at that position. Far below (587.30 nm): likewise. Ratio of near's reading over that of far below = 0.984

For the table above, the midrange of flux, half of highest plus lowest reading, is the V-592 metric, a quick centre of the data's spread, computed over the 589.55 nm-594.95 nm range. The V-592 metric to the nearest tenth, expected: 22.4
